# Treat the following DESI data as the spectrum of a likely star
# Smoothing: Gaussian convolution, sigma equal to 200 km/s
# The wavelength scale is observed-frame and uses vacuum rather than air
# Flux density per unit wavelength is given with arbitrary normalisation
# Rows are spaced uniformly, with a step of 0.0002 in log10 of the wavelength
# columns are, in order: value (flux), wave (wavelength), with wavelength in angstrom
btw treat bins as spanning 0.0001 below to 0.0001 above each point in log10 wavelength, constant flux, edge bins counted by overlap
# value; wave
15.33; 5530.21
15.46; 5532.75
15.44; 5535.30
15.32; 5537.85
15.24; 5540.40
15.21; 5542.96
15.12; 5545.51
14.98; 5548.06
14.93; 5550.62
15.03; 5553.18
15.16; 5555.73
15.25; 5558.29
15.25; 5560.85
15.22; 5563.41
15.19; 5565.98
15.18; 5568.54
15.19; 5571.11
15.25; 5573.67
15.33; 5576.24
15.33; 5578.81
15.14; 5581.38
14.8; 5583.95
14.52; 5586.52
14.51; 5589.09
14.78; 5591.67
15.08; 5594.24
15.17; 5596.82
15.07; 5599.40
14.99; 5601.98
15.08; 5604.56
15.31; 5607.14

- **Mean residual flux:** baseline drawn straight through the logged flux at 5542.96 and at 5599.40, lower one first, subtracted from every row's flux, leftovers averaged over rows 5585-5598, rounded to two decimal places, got -0.28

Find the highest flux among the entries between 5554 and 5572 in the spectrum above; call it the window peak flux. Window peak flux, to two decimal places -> 15.25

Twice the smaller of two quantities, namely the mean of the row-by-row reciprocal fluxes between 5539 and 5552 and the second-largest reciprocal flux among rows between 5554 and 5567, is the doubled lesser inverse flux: 0.132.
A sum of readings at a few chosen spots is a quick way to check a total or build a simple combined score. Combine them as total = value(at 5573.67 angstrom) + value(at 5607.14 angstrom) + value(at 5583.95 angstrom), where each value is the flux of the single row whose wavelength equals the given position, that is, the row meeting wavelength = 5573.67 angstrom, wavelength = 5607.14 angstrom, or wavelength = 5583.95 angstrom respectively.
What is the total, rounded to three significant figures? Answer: 45.4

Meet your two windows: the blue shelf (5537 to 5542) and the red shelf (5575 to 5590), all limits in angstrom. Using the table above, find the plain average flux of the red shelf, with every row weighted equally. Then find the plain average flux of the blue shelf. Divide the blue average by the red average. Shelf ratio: 1.02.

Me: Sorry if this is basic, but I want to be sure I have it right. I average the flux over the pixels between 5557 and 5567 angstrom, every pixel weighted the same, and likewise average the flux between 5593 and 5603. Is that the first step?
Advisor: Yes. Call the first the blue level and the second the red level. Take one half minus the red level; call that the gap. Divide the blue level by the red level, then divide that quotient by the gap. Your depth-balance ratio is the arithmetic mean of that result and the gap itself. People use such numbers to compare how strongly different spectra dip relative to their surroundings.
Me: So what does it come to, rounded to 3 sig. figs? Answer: -7.32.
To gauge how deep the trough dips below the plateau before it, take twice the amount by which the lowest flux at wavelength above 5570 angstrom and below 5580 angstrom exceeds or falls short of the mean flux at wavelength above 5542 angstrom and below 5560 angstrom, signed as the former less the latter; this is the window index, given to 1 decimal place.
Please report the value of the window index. 0.2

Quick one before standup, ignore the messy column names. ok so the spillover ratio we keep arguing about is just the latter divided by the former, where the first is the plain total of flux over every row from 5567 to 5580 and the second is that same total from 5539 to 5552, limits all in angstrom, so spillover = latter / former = 0.99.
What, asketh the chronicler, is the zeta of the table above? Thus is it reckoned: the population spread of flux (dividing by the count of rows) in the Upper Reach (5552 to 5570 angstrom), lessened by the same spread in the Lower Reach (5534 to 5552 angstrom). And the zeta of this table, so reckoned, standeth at -0.10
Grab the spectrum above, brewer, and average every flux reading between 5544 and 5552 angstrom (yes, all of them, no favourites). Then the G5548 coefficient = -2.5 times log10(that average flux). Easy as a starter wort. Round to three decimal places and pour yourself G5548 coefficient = -2.941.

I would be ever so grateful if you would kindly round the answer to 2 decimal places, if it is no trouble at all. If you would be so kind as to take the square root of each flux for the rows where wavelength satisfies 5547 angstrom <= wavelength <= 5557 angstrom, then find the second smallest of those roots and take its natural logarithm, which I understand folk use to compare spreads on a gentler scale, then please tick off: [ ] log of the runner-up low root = 1.35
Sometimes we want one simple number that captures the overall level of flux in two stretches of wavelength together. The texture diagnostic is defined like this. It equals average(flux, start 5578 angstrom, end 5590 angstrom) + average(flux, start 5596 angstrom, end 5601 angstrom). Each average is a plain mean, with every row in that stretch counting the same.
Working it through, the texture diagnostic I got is 30.0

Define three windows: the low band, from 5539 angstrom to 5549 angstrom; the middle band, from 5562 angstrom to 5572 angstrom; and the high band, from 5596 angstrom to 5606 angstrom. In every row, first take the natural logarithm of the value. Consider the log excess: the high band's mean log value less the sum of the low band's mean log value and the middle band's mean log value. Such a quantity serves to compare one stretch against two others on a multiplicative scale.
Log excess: -2.72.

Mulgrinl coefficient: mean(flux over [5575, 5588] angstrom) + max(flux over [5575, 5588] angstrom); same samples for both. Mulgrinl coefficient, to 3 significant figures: 30.4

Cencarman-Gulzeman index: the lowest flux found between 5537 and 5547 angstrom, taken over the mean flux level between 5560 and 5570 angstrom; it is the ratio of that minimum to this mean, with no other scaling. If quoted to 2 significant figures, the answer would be 0.99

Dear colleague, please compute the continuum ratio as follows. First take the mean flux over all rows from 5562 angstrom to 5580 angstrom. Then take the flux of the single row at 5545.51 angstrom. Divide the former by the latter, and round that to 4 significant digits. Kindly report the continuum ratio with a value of 1.008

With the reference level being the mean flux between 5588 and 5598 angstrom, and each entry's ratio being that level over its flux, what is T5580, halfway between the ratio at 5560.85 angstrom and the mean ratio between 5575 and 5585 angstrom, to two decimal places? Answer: 0.98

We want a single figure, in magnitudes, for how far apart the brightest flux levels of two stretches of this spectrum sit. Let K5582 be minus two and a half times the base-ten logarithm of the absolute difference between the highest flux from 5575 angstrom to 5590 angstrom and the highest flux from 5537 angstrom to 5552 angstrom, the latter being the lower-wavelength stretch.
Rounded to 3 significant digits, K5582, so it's 5.00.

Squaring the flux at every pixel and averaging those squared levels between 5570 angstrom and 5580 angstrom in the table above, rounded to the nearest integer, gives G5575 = 233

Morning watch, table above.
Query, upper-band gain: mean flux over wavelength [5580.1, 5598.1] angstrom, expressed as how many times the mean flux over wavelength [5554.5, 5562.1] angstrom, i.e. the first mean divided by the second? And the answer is 0.976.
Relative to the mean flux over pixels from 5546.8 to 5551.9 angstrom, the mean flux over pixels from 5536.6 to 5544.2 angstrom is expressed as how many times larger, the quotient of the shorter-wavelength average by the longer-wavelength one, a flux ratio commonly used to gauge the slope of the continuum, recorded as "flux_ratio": 1.02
